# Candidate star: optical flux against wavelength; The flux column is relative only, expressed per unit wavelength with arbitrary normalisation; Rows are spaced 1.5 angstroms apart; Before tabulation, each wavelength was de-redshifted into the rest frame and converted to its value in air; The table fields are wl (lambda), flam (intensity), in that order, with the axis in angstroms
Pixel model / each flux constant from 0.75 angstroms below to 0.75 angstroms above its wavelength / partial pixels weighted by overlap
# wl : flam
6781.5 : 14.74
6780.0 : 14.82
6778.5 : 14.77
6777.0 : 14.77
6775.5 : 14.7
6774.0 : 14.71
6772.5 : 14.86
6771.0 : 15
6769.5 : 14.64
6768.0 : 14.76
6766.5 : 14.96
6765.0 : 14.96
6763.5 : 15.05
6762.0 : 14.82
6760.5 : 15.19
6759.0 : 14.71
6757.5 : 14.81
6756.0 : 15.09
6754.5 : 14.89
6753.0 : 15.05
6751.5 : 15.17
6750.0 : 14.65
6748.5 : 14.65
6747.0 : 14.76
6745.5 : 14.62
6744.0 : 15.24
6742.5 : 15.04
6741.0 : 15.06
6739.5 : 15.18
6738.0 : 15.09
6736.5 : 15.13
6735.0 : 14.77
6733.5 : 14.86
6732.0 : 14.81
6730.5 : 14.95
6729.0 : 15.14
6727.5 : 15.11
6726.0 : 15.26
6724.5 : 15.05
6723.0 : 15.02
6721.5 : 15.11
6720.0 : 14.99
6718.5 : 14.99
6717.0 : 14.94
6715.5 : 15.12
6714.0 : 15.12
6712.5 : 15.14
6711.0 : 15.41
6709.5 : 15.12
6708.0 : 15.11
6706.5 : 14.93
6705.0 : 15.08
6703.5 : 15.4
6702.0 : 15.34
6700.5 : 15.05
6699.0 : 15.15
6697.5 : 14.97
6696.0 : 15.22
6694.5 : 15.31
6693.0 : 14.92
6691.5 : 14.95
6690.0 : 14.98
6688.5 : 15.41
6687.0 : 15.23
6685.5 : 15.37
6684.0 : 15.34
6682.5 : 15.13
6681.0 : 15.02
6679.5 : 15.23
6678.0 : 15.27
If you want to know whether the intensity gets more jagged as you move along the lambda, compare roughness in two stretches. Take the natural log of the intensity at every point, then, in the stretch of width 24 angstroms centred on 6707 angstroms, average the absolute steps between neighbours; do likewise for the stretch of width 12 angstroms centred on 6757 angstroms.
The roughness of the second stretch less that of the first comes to 0.006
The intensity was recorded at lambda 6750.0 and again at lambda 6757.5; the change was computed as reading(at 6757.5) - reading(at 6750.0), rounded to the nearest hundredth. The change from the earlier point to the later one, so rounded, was 0.16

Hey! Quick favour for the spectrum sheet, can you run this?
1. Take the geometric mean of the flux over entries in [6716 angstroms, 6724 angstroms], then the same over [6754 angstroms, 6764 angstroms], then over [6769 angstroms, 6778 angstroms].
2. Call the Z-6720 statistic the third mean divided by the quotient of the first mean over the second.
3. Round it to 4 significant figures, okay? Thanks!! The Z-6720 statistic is 14.71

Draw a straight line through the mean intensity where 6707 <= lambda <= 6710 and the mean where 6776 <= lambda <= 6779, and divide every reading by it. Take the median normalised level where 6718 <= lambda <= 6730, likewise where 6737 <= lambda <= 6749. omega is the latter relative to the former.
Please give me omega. 1.00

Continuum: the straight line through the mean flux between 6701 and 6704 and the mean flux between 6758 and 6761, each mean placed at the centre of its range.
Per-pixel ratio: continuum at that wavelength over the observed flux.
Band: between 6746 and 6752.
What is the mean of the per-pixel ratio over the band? 1.015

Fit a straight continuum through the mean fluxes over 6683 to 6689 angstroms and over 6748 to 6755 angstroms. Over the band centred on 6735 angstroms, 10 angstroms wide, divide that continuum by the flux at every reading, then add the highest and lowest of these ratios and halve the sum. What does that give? 1.00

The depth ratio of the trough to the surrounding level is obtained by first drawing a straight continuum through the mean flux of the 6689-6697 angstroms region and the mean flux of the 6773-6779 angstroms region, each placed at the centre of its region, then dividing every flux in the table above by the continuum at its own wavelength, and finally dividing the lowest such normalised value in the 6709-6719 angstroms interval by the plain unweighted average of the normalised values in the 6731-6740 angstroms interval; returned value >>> 0.993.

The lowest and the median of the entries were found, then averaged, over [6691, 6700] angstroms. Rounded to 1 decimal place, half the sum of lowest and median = 15.0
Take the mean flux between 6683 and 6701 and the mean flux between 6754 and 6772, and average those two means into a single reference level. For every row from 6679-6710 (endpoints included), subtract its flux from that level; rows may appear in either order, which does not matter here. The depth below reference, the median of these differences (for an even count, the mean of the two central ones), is -0.10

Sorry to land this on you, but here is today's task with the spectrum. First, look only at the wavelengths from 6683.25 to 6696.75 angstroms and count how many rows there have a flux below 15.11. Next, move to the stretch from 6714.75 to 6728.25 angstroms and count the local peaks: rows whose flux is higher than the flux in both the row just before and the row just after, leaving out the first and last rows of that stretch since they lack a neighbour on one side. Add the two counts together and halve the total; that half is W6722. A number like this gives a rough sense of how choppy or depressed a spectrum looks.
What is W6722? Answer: 2.50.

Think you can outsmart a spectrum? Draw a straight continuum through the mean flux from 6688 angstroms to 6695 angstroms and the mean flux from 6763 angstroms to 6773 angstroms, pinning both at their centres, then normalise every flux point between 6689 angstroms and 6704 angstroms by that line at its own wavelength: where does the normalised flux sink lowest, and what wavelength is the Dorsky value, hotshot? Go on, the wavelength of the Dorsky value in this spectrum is 6693.0 angstroms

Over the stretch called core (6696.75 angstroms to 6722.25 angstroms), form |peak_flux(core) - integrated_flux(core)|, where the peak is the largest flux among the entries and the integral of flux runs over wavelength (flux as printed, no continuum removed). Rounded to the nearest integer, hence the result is 370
